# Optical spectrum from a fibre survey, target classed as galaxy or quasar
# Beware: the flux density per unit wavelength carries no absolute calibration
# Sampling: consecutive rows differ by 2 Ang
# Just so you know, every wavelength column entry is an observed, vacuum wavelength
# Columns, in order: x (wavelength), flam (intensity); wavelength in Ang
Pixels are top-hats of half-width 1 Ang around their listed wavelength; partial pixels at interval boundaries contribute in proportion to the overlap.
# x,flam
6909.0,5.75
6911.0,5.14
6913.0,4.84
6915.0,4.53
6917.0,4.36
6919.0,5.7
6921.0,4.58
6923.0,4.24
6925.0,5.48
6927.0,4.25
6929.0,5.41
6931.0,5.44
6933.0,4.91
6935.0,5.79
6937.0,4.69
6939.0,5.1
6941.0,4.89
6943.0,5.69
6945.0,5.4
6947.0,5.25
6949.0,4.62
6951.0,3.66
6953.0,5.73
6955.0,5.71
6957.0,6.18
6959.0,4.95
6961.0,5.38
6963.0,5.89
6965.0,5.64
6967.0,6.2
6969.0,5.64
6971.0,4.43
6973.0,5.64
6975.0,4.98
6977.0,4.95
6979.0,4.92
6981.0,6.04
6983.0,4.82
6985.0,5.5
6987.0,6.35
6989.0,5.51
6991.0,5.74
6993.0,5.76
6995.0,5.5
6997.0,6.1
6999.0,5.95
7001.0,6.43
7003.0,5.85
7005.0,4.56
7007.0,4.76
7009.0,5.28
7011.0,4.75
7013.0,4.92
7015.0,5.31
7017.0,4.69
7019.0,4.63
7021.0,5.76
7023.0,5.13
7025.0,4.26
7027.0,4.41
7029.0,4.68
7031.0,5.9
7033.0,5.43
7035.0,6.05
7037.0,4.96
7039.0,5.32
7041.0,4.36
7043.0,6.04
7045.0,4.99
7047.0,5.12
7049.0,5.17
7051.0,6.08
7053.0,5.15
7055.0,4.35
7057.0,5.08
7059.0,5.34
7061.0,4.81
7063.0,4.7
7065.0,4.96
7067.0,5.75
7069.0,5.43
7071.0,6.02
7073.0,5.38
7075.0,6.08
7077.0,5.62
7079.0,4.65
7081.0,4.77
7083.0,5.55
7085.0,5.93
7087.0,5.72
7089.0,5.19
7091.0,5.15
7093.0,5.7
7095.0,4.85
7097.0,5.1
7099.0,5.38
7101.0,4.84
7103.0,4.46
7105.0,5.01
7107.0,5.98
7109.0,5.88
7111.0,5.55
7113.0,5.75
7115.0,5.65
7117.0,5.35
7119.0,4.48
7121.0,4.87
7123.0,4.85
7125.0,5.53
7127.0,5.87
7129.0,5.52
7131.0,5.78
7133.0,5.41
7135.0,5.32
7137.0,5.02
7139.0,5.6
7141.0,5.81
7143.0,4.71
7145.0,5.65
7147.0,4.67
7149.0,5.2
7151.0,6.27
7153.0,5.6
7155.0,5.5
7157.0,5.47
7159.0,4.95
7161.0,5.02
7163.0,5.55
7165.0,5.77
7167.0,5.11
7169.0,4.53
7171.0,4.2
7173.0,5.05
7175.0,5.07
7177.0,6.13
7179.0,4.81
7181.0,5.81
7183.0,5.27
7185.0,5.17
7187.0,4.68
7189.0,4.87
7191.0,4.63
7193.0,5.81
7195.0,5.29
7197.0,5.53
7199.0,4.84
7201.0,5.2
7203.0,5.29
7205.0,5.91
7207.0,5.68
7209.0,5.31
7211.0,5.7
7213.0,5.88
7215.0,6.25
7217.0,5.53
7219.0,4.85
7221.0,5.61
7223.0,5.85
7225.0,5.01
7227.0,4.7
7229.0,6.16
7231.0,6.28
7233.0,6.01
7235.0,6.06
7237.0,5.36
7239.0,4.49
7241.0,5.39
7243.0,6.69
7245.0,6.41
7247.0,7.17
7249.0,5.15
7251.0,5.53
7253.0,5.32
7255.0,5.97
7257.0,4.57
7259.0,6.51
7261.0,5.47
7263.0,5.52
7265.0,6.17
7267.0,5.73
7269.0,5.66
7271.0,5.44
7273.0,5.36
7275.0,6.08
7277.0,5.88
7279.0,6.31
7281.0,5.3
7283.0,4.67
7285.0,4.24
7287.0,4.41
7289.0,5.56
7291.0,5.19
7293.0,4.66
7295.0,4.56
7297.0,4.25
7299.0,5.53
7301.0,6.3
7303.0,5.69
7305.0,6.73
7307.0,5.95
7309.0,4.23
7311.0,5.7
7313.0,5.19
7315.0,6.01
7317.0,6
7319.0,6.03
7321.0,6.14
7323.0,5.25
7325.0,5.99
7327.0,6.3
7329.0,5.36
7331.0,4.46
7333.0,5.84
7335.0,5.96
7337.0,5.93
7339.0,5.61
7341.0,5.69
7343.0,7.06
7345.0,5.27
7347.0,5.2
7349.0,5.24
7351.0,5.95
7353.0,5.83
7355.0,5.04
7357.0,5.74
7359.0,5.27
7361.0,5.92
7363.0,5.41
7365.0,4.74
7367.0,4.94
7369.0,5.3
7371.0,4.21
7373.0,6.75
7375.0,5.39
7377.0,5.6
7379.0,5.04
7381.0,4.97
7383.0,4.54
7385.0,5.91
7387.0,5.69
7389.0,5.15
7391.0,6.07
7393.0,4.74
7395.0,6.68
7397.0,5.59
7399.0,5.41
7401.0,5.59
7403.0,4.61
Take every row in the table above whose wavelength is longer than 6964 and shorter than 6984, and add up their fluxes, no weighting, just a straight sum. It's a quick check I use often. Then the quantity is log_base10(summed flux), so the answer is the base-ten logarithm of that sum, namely 1.7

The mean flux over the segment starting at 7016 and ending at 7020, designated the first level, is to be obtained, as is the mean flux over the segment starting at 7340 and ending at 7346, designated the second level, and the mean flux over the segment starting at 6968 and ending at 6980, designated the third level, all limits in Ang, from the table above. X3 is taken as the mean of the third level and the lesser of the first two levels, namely 4.9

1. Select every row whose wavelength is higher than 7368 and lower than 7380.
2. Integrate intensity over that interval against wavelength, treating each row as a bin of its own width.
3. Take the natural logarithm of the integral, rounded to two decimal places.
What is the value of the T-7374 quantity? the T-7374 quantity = 4.17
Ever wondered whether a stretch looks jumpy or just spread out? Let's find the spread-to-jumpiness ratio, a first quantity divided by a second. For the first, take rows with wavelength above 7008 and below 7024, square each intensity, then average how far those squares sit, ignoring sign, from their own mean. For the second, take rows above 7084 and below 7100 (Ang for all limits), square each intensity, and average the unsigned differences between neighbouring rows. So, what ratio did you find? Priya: 0.77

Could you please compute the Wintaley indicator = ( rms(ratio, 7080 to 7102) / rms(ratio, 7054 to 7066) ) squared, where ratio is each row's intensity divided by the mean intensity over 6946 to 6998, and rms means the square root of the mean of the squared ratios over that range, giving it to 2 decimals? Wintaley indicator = 1.18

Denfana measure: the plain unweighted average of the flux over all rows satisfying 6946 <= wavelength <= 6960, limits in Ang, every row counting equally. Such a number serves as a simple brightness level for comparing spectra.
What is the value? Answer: 5.16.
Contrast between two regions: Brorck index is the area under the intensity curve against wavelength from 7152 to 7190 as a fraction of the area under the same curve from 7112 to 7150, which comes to 0.98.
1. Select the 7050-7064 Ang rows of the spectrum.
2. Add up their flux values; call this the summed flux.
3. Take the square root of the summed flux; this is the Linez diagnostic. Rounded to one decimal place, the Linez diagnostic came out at 6.0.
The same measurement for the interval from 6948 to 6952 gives 2.9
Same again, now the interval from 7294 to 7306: 5.7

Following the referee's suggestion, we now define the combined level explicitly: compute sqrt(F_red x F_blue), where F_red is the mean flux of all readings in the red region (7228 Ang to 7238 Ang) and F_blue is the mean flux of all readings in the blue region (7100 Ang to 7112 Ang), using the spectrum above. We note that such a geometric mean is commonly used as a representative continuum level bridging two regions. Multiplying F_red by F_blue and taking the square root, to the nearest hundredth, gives 5.62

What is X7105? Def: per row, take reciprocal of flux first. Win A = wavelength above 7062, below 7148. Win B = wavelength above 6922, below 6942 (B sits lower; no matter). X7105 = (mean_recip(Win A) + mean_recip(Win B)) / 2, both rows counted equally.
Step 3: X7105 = 0.195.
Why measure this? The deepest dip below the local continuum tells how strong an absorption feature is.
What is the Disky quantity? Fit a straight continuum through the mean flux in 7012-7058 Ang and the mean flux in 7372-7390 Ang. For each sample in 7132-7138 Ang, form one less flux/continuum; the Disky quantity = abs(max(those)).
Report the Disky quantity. 0.04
